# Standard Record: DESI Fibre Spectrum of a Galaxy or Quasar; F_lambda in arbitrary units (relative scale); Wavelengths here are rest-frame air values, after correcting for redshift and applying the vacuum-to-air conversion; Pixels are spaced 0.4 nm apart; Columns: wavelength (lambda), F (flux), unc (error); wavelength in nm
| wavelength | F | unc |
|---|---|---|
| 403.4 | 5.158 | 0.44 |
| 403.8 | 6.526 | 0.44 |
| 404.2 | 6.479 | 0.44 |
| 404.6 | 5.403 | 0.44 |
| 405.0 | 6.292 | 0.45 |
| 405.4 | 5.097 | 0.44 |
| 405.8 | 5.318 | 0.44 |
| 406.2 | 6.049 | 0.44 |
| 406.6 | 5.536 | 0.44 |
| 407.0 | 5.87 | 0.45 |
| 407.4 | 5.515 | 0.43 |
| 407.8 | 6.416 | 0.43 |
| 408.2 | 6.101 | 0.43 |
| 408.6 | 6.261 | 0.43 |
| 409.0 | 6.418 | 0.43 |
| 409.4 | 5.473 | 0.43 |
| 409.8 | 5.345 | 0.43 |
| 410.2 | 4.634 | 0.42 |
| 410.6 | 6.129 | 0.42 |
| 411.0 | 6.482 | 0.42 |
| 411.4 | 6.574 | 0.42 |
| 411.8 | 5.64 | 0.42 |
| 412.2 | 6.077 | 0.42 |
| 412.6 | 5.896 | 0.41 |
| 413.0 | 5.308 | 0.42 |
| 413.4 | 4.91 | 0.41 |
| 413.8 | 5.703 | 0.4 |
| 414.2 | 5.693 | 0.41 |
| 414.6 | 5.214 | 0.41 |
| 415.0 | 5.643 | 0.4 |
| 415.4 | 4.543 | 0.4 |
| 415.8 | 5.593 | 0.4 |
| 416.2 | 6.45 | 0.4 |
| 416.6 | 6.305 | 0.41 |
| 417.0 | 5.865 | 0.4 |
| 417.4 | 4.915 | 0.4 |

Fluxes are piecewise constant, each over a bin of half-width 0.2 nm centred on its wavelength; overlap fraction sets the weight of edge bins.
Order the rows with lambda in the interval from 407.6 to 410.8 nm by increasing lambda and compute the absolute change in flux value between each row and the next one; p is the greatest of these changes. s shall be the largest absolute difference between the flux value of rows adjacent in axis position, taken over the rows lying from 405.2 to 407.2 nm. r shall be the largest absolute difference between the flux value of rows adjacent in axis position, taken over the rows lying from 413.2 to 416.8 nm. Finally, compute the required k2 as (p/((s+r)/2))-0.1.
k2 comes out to 1.5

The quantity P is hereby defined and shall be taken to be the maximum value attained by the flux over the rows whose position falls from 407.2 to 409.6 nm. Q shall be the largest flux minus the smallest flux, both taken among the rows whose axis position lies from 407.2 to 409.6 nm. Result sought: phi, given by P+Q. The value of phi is 7.4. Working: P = 6.418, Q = 0.9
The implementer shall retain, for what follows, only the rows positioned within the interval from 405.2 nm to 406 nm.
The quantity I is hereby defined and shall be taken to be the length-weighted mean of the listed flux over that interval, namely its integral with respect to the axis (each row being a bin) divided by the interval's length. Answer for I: 5.2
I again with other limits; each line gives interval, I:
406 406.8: 5.8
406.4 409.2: 6.0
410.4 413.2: 6.0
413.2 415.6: 5.3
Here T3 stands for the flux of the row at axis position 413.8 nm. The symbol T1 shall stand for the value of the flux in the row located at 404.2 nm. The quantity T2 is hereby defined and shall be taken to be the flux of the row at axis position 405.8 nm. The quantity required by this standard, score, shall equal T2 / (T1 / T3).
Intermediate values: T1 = 6.479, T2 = 5.318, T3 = 5.703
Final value 4.7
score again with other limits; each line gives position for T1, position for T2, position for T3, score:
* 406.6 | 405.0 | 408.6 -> 7.1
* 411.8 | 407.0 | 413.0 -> 5.5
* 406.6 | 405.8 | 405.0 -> 6.0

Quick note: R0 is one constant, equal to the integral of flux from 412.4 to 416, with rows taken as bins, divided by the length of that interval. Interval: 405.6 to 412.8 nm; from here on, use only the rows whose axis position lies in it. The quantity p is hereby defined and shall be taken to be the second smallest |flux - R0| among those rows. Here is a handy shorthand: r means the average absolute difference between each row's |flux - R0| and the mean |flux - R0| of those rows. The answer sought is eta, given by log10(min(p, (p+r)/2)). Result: -1.15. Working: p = 0.071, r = 0.33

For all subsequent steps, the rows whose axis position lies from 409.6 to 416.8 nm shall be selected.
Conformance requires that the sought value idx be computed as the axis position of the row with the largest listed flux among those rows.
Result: 411.4 nm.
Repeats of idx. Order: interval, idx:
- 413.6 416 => 413.8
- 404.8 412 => 411.4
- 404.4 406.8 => 405.0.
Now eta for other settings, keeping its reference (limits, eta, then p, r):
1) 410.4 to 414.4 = -0.60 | 0.251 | 0.29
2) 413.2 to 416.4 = -0.69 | 0.204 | 0.26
